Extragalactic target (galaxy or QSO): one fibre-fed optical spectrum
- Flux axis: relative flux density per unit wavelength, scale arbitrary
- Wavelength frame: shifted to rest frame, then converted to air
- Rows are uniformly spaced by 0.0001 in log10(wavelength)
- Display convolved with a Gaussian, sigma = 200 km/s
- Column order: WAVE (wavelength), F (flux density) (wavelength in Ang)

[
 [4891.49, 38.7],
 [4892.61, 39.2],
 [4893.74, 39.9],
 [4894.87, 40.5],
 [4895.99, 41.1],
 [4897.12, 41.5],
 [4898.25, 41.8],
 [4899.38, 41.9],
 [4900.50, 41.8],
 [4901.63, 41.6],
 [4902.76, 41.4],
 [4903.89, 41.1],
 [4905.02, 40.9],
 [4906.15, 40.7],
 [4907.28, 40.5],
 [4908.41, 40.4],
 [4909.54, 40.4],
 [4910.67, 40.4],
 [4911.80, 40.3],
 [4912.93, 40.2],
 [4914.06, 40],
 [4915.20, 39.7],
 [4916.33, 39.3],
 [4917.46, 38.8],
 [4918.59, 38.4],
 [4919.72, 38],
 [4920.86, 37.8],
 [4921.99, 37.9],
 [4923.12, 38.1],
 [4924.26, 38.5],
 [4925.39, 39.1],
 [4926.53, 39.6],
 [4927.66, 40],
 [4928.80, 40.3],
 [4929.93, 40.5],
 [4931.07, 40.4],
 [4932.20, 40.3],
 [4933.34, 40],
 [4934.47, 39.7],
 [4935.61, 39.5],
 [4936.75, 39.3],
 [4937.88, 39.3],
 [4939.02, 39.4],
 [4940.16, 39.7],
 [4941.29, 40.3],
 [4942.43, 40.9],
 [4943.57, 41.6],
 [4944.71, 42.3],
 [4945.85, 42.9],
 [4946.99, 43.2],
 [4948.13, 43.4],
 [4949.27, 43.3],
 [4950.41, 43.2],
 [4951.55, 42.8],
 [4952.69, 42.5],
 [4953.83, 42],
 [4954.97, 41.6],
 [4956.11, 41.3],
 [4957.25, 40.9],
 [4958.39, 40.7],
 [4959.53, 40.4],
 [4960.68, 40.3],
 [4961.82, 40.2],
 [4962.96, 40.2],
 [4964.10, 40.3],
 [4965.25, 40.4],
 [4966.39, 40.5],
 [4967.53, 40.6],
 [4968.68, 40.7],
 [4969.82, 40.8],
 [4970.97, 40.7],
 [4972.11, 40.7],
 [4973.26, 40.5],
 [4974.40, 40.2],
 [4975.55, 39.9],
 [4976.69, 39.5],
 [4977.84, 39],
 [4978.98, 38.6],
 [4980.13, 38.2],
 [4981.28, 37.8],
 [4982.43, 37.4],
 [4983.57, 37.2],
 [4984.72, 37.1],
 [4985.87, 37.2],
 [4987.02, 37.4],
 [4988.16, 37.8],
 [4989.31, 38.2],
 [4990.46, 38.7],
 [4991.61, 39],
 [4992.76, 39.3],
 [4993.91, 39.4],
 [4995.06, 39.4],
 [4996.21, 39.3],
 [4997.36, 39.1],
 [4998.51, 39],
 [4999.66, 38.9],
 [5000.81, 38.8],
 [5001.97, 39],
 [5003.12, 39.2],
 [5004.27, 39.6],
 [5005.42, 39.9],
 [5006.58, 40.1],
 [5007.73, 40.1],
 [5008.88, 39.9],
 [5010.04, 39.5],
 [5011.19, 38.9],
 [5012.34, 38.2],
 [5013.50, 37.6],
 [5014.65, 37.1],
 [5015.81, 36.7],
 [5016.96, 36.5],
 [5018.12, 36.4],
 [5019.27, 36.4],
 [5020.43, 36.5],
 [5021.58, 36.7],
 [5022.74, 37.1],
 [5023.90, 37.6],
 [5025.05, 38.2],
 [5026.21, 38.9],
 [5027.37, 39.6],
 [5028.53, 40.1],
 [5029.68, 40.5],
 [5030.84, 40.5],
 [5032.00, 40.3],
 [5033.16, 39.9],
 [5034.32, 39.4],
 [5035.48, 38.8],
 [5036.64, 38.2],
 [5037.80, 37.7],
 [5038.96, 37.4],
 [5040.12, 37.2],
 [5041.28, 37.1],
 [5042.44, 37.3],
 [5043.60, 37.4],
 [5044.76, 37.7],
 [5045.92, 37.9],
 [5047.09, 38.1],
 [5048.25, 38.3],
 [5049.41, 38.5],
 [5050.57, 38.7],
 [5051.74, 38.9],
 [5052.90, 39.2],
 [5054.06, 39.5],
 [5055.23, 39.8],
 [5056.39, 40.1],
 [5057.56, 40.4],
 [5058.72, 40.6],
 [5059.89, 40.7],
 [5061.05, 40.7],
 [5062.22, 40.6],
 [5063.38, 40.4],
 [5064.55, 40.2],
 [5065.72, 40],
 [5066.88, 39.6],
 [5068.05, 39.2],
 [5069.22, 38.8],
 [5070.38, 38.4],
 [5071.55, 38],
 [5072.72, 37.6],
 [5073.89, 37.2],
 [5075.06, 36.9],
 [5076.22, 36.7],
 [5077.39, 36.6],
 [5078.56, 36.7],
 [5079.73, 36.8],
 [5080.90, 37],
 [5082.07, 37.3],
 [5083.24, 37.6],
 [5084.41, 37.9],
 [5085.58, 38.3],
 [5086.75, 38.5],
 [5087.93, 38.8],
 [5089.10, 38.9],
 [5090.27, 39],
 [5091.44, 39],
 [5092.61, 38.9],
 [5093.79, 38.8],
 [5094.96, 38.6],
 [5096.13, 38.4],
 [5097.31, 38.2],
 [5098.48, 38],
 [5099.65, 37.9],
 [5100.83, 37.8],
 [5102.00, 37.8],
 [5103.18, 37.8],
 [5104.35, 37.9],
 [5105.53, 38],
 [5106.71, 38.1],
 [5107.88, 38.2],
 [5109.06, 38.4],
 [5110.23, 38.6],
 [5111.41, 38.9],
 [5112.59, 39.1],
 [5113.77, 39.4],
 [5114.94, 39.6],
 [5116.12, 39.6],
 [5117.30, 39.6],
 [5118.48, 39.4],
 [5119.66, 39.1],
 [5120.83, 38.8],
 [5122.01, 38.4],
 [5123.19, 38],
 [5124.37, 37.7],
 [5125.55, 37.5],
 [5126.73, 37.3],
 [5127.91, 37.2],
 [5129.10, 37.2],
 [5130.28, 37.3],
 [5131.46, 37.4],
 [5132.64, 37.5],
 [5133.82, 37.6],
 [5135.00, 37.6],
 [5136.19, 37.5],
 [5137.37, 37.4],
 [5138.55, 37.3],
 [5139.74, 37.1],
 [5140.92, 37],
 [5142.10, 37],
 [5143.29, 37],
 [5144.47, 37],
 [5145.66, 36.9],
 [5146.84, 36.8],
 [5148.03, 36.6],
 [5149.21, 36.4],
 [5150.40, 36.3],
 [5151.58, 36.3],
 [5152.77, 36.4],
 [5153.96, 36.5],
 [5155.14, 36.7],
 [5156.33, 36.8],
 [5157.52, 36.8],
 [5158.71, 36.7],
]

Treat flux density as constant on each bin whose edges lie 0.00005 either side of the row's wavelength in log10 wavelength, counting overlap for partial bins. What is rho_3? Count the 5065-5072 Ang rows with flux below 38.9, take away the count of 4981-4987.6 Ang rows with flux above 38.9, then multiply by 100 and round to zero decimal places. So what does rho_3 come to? 300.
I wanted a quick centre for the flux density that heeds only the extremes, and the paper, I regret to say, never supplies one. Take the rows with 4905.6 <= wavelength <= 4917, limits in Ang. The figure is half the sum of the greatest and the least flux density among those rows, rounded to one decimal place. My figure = 40.0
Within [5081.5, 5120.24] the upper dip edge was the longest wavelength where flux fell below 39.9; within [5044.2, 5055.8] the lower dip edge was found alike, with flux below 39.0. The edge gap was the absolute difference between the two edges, 67.9 Ang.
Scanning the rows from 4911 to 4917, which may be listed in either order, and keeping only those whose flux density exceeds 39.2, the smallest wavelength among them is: 4911.80 Ang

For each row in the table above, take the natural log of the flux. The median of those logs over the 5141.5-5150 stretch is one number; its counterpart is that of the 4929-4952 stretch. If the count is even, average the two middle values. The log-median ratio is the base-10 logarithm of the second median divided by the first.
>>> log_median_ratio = 0.011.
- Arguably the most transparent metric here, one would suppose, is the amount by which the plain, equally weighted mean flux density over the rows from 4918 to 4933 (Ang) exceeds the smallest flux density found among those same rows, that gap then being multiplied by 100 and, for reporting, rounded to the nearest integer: 135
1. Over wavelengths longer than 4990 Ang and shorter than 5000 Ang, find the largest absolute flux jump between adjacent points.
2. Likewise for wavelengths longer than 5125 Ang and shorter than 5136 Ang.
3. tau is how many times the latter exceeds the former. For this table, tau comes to 0.7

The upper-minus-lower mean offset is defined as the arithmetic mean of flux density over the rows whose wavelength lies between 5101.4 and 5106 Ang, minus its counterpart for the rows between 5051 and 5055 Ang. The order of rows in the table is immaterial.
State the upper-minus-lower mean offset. -1.3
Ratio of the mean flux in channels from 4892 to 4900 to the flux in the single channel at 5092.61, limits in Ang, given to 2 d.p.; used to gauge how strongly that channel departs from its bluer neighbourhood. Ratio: 1.05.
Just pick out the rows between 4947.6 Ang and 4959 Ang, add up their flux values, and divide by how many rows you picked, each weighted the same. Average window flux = 42.2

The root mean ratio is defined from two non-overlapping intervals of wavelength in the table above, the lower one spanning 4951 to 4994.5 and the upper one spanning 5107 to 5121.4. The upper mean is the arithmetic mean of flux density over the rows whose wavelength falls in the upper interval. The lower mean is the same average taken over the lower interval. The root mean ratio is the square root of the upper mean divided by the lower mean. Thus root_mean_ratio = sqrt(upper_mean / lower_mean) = 0.99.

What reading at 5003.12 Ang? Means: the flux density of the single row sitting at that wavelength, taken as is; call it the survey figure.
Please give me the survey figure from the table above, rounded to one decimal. 39.2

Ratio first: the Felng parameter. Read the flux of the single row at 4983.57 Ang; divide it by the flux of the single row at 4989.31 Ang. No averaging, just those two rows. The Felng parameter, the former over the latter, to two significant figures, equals 0.97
